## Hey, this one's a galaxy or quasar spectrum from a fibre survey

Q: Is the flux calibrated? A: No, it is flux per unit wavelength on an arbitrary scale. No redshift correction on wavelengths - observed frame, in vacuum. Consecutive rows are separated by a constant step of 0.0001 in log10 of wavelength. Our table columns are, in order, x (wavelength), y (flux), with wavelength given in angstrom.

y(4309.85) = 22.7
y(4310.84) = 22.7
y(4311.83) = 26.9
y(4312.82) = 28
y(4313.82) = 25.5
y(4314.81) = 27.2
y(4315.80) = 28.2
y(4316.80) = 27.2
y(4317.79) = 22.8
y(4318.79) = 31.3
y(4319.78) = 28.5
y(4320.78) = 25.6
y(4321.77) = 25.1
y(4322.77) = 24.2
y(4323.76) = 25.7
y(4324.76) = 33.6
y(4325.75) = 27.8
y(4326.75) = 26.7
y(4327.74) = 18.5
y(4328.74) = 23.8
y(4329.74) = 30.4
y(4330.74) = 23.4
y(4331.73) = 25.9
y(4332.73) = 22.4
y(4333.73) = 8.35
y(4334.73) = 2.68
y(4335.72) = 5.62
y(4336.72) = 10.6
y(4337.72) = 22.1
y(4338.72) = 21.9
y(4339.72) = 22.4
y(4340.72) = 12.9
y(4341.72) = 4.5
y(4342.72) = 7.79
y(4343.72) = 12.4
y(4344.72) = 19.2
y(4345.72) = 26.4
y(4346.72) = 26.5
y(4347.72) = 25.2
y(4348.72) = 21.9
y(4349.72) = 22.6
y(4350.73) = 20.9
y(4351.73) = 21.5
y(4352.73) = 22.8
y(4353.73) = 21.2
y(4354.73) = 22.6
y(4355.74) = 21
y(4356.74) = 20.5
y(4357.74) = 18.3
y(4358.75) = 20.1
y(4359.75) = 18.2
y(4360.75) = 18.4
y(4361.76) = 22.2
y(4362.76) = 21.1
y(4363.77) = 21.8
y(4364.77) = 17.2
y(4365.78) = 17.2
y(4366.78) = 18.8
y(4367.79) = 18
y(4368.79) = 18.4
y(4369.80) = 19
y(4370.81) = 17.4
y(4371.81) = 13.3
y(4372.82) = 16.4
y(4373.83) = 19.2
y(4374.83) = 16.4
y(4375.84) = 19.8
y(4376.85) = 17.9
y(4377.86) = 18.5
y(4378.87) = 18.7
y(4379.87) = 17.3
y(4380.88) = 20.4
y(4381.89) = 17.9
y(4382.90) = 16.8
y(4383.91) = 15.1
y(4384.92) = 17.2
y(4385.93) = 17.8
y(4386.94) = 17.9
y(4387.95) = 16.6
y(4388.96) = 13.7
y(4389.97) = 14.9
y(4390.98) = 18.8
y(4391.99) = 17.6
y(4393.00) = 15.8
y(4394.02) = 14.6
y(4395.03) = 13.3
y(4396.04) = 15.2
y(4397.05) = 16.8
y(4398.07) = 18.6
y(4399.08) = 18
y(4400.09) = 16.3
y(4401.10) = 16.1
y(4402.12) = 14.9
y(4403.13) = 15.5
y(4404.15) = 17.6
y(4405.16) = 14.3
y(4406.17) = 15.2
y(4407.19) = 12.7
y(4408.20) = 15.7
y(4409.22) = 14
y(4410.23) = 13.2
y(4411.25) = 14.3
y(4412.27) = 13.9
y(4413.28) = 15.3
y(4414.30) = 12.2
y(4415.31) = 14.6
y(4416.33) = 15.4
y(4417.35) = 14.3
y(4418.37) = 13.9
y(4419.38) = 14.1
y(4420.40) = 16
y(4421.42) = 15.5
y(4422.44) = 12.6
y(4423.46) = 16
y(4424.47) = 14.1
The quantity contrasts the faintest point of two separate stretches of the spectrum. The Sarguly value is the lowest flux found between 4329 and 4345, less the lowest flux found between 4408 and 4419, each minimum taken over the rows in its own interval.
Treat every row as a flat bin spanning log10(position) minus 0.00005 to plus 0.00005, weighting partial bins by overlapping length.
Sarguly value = -10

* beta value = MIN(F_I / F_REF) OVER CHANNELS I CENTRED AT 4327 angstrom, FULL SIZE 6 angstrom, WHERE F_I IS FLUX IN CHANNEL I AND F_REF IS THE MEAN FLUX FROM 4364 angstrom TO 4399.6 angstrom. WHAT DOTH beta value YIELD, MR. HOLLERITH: 1.1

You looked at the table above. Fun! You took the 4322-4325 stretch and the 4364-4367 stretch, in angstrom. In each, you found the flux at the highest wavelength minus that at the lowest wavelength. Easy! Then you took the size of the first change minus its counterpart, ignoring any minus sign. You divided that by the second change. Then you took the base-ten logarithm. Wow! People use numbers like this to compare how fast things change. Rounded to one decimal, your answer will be 0.7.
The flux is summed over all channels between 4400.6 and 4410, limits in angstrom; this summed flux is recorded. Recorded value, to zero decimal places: 136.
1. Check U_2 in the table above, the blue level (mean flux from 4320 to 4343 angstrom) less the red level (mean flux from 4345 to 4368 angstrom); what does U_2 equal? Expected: -1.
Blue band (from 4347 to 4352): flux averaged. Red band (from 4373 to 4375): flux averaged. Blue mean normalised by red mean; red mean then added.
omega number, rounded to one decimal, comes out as 19.1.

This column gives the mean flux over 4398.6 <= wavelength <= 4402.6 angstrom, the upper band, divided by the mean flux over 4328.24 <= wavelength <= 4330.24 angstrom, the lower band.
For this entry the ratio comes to 0.60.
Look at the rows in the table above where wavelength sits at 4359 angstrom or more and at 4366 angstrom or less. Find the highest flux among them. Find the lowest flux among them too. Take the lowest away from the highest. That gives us 5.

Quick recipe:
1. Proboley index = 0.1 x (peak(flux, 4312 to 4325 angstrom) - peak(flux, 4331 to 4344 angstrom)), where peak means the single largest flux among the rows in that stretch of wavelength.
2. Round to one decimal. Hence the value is 0.8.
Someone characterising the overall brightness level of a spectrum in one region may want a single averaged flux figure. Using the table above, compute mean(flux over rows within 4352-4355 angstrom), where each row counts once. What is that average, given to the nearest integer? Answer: 22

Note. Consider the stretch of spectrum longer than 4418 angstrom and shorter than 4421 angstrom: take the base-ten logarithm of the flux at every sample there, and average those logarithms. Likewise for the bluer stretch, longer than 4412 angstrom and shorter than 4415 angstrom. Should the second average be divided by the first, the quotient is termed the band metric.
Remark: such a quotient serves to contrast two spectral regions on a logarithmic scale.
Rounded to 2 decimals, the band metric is 0.98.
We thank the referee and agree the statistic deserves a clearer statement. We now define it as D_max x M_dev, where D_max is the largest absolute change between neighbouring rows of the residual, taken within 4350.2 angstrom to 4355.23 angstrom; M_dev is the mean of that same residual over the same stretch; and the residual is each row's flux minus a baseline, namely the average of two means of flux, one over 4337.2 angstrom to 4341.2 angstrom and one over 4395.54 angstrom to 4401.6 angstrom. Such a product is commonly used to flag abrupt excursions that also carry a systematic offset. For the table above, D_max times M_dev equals 5.6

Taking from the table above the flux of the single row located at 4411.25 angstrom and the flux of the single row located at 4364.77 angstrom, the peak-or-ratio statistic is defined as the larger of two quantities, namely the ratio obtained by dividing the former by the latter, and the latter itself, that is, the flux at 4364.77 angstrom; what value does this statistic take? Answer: 17.2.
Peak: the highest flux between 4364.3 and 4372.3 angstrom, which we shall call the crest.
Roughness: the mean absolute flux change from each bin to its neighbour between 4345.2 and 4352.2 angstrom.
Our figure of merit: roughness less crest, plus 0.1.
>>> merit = -17.6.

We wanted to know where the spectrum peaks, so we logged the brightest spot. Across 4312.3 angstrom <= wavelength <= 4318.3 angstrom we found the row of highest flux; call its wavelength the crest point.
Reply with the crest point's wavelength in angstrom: 4315.80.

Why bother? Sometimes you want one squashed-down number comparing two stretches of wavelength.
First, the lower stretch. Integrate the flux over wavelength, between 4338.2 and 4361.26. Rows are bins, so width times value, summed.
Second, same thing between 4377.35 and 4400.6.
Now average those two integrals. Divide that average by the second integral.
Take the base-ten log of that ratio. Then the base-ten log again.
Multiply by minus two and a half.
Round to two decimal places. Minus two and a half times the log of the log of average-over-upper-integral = 3.77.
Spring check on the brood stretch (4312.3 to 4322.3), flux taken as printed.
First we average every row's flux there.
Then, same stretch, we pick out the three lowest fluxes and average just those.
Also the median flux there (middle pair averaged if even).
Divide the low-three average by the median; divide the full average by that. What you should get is 30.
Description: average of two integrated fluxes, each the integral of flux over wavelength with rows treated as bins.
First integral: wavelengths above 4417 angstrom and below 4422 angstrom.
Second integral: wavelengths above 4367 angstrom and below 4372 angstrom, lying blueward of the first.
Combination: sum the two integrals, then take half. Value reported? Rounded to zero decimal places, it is 81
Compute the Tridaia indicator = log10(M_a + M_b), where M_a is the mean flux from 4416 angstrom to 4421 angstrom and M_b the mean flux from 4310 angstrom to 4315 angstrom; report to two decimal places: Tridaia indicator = 1.61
